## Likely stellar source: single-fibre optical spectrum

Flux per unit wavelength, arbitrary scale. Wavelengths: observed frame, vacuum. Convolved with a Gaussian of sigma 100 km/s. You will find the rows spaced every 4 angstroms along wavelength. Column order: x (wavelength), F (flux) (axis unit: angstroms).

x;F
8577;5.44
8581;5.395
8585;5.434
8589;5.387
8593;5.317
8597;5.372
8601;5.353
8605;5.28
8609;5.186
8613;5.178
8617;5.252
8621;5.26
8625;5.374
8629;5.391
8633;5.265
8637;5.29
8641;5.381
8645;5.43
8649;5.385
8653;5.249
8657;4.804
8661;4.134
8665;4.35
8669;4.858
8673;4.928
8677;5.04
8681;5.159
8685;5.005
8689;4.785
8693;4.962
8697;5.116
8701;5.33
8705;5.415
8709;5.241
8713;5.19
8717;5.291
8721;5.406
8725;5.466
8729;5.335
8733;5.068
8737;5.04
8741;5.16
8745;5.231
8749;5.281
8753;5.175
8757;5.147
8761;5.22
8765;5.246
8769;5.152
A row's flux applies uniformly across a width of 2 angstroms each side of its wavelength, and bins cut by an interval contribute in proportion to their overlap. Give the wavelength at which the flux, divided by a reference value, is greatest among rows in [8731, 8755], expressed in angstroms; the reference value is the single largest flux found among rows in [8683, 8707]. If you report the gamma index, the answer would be 8749 angstroms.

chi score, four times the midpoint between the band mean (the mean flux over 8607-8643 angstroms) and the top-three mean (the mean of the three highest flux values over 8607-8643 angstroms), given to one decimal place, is 21.3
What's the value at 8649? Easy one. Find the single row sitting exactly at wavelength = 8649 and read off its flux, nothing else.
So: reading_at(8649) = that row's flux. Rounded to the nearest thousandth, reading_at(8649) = 5.385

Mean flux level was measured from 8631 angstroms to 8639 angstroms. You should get 5.28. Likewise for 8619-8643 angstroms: 5.33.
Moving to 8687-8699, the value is 4.95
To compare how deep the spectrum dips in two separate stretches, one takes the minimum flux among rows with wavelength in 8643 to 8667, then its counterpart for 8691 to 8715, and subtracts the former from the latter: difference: 0.83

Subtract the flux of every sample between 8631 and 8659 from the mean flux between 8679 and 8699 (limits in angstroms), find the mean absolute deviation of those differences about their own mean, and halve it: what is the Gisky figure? 0.066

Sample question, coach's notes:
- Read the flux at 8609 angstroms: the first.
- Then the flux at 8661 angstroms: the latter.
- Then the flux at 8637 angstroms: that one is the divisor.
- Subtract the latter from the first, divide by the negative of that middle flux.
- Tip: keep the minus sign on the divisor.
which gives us -0.20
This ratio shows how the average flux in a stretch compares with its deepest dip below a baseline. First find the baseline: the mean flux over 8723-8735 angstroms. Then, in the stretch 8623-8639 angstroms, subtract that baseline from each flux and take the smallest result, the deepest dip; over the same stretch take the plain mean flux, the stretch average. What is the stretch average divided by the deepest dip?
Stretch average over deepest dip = -216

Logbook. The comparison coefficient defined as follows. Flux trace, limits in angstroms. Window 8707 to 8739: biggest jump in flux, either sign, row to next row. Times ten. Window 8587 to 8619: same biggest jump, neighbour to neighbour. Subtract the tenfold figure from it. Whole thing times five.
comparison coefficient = -12.9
